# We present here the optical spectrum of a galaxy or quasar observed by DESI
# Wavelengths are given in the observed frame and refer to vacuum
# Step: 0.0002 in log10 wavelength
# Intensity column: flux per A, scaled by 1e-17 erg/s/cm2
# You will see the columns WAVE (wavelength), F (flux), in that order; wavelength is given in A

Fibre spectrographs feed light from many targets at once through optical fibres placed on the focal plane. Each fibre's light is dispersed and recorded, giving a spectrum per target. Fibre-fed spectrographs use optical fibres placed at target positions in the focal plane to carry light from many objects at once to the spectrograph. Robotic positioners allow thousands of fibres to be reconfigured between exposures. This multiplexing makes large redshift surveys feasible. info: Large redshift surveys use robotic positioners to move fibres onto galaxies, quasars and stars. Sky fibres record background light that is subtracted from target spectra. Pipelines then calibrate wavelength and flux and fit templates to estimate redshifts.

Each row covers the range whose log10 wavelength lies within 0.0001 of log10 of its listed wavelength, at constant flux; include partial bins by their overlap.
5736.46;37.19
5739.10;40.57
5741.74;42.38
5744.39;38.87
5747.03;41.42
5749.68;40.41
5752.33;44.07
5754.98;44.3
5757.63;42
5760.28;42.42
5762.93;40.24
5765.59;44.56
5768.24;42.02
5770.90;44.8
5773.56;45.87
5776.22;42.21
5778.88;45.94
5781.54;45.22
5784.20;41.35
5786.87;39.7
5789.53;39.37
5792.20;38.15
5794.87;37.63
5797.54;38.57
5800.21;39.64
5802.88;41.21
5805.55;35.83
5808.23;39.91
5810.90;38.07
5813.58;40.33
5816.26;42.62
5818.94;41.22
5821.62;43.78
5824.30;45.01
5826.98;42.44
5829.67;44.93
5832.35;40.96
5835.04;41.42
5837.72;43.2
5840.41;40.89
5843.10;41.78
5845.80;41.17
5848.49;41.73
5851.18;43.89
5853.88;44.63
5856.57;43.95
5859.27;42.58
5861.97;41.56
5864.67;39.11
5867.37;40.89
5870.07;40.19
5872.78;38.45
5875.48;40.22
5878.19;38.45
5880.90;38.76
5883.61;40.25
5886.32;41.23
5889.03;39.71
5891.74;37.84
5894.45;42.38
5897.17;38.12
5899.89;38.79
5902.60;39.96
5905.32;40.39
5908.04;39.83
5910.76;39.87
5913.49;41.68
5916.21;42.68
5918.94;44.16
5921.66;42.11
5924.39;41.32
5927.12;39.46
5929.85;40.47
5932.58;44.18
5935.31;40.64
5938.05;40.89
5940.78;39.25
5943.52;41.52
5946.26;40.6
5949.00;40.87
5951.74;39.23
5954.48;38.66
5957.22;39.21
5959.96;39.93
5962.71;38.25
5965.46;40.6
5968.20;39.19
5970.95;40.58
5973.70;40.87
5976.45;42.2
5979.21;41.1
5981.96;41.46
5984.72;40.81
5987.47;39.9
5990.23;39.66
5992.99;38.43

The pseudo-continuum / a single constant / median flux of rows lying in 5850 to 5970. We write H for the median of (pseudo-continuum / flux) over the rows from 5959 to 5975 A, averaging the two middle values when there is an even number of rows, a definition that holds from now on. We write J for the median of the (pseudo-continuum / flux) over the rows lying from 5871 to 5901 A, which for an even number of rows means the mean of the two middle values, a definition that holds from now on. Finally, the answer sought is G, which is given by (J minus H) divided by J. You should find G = 0.04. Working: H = 1.00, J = 1.04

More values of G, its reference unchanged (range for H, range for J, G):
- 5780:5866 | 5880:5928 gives 0.03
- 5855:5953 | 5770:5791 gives -0.08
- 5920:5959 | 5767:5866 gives -0.02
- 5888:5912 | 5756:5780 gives -0.07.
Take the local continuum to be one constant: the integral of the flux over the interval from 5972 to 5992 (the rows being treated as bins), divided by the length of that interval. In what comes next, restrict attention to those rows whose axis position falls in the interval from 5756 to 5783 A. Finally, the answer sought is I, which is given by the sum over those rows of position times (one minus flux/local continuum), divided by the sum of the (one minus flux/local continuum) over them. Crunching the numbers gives 5773.0 A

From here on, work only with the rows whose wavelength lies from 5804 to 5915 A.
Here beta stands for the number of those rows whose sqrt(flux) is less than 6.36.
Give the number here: 19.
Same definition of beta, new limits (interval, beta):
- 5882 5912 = 9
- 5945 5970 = 6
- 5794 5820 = 7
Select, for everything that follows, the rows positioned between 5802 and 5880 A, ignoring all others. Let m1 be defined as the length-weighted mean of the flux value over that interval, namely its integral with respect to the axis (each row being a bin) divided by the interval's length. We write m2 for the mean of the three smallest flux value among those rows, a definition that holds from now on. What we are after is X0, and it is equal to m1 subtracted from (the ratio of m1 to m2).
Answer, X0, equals -40.3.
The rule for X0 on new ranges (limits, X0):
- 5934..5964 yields -38.9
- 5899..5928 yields -40.0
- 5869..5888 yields -38.6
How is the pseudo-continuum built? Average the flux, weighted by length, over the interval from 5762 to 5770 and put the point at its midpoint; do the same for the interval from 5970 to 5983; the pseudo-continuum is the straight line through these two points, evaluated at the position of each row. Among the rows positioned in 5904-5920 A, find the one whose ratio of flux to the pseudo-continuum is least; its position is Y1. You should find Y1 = 5908.04 A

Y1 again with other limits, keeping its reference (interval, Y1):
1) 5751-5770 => 5762.93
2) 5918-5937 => 5927.12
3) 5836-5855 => 5840.41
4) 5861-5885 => 5872.78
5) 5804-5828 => 5805.55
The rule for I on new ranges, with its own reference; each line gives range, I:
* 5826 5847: 5833.4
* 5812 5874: 5834.2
